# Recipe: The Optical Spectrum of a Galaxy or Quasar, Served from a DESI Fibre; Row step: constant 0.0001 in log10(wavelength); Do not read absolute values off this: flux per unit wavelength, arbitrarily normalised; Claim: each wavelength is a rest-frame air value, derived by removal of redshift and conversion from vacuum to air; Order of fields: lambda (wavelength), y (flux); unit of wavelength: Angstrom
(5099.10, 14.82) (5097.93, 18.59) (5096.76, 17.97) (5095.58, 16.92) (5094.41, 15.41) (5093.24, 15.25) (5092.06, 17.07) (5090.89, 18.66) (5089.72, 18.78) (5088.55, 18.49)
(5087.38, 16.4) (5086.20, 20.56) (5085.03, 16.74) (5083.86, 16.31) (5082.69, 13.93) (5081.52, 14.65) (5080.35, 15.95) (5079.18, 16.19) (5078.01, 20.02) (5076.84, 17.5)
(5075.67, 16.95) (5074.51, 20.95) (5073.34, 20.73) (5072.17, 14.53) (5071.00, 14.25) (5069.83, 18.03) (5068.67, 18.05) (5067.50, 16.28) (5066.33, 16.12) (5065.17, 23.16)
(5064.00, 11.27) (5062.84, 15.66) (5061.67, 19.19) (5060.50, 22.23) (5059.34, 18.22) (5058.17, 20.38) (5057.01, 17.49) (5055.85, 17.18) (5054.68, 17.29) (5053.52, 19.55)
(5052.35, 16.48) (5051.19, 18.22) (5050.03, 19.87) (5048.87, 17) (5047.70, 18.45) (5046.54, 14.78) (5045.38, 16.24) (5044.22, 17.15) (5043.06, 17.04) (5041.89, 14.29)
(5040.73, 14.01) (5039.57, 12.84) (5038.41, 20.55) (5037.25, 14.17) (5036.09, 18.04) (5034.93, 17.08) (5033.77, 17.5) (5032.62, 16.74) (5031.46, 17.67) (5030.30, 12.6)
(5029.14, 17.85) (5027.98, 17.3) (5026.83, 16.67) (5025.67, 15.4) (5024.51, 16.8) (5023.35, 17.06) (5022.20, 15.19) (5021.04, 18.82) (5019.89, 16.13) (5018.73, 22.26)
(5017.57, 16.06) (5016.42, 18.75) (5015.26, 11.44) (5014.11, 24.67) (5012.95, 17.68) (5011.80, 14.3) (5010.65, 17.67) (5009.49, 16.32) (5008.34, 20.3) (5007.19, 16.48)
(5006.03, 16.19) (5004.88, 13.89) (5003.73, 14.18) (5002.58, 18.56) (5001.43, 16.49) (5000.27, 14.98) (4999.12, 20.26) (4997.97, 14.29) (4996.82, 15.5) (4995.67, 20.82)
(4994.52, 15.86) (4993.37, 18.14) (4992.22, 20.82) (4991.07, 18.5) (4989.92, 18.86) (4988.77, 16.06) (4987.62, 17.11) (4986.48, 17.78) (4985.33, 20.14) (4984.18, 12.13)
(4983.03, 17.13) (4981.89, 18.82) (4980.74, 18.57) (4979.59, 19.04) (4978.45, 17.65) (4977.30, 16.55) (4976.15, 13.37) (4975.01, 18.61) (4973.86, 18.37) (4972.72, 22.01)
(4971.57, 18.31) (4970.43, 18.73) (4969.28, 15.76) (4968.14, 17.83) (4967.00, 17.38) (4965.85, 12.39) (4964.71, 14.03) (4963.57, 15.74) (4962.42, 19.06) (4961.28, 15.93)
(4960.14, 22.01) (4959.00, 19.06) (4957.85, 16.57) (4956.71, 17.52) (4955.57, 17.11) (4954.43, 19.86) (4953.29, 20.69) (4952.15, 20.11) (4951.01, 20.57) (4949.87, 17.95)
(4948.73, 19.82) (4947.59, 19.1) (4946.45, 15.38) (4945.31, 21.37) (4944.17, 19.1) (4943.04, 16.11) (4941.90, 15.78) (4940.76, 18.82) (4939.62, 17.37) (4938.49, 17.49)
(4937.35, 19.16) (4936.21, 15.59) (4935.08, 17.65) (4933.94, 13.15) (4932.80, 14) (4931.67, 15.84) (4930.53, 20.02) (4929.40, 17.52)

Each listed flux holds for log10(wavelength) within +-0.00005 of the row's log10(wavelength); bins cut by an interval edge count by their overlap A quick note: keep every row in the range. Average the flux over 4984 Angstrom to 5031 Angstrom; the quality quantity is 17.1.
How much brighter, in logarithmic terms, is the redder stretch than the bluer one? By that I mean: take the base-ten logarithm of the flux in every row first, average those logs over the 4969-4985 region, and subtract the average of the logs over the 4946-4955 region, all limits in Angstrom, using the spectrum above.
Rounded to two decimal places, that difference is -0.04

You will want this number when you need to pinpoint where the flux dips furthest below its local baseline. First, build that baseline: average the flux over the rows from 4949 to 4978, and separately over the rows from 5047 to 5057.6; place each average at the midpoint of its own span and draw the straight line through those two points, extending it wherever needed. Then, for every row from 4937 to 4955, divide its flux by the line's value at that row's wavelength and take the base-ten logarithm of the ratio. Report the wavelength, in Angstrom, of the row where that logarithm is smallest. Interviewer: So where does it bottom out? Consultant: 4946.45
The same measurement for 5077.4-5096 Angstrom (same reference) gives 5082.69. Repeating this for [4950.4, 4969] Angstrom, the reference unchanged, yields 4965.85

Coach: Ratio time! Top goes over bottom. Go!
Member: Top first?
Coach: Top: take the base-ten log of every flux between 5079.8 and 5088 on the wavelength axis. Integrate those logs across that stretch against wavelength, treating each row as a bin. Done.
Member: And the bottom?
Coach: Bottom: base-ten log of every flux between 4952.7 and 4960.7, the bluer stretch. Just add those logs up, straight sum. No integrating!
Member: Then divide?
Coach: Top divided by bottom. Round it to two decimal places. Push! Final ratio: 1.11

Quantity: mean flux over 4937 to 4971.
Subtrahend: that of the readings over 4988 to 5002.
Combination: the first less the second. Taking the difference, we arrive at 0.4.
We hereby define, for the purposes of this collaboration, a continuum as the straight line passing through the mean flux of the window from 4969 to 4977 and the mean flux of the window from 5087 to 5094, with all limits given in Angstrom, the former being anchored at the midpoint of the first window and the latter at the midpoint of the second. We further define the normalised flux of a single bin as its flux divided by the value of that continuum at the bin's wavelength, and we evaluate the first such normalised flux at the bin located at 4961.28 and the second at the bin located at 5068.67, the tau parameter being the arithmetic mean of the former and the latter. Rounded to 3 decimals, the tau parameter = 0.959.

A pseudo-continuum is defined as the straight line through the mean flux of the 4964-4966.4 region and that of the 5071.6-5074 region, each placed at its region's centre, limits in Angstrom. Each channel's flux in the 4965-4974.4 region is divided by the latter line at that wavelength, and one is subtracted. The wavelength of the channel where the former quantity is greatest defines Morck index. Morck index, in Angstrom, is 4972.72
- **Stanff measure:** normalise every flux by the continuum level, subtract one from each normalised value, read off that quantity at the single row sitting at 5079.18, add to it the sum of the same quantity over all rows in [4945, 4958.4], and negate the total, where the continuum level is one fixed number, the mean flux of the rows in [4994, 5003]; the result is -1.2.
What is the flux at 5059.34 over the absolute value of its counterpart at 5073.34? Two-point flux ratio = 0.88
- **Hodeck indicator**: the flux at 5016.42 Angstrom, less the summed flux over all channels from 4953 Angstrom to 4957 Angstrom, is -56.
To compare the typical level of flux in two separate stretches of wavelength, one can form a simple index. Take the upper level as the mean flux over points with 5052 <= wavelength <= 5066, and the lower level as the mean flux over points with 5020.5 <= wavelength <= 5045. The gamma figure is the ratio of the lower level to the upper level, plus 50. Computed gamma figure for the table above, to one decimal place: 50.9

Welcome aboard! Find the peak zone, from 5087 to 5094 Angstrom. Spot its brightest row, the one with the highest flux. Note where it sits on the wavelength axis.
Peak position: 5089.72 Angstrom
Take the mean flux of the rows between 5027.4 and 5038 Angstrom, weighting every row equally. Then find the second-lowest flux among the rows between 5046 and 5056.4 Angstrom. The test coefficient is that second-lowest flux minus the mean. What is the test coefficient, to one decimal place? -0.1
